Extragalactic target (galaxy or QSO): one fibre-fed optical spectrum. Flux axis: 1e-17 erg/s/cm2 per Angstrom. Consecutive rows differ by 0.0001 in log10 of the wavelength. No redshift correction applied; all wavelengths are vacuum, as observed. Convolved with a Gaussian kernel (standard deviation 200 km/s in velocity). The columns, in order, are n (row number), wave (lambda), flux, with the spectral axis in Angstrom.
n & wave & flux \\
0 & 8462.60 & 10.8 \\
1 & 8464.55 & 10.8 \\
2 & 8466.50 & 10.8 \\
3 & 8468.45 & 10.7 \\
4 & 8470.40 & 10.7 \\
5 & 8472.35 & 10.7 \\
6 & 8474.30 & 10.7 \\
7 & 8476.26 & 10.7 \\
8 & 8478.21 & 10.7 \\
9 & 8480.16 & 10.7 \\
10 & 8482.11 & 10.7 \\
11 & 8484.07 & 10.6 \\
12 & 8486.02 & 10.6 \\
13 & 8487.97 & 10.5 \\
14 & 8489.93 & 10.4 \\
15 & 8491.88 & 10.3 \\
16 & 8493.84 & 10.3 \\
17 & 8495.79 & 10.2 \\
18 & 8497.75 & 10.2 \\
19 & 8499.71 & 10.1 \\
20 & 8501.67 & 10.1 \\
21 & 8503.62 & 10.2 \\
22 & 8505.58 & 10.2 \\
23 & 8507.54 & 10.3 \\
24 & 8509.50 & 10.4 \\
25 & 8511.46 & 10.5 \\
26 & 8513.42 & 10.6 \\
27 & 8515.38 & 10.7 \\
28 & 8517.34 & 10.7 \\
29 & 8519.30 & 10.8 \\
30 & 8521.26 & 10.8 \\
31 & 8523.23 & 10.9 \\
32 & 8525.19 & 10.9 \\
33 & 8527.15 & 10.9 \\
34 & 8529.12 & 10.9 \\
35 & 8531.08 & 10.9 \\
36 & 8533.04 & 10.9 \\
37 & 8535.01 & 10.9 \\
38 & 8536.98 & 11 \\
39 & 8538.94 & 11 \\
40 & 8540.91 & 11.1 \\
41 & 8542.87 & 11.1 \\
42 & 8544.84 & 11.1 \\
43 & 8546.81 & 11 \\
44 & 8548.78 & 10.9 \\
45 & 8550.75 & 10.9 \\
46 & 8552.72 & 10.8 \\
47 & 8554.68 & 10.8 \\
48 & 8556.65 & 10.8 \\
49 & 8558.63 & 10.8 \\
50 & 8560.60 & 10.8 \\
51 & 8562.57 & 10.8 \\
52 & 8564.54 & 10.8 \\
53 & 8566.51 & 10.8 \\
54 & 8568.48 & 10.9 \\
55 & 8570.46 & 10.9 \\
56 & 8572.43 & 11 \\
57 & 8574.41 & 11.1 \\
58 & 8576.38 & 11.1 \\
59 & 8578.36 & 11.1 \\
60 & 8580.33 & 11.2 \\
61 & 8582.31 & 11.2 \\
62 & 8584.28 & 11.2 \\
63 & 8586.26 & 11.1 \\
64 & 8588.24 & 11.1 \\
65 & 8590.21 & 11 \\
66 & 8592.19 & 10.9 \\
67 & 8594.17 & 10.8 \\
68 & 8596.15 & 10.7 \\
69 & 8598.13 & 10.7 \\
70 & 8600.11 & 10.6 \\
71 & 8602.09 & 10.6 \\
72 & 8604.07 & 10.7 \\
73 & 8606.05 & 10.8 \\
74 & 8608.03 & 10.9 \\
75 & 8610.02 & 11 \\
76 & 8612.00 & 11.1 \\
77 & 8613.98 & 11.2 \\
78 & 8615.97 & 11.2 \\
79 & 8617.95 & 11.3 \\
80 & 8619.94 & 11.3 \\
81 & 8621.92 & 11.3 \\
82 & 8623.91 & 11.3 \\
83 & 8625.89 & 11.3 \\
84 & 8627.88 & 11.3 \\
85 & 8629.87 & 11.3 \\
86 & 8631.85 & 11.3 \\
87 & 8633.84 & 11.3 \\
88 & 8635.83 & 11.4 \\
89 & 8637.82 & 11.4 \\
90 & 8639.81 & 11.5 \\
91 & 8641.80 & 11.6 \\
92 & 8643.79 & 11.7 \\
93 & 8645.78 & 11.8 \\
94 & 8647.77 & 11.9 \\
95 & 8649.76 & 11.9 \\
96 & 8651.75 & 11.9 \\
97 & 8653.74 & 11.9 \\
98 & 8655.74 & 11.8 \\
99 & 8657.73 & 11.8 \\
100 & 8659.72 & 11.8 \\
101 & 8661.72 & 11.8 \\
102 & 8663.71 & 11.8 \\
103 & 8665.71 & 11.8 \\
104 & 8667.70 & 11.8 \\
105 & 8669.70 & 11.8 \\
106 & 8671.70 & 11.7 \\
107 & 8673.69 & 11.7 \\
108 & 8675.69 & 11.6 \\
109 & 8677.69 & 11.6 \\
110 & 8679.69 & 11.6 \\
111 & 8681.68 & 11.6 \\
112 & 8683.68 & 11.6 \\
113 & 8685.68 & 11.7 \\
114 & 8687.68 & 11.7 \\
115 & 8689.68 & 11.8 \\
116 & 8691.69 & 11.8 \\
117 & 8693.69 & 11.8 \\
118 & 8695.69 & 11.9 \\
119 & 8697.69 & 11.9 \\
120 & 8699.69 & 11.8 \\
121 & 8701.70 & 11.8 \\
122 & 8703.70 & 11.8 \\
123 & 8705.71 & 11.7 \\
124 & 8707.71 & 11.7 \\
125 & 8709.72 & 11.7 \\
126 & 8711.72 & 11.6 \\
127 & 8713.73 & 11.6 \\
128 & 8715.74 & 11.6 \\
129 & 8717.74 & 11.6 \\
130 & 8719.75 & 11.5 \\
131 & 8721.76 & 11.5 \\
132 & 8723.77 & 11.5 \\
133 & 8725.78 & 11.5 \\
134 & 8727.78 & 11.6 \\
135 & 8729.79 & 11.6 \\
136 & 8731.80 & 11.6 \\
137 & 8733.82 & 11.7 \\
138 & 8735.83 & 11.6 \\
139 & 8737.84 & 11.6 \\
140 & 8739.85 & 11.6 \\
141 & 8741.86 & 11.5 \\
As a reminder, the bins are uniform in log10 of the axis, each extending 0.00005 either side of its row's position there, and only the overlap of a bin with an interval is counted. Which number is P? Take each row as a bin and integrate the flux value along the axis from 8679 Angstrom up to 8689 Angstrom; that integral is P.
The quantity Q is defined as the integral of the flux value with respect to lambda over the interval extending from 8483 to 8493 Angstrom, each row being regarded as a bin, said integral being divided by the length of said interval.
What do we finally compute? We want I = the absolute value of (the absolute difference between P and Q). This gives 106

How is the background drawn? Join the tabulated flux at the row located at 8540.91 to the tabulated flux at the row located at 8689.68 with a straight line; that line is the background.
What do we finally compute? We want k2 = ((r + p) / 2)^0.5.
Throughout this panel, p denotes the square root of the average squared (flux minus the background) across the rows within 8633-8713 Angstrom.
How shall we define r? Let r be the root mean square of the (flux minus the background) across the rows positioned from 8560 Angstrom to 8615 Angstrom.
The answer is 0.54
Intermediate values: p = 0.16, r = 0.44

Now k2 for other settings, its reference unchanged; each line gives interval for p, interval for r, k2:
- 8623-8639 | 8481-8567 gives 0.55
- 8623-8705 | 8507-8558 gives 0.47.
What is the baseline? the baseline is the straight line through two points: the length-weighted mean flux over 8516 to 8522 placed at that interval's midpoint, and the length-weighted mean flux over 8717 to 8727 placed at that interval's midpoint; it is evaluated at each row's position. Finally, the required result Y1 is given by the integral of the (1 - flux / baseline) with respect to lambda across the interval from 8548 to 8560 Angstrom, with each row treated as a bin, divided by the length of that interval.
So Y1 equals 0.006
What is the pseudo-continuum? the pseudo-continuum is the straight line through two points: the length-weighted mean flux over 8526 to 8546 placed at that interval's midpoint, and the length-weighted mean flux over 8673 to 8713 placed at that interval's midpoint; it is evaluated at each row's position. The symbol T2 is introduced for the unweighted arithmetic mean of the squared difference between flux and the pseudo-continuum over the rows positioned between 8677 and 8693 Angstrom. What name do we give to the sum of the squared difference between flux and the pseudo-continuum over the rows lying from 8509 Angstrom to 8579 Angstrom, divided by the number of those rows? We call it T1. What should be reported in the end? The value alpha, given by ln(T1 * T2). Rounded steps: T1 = 0.039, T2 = 0.00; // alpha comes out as -8.7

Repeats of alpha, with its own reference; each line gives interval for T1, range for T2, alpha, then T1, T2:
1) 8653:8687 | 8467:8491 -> -7.3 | 0.033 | 0.02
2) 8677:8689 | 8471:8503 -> -7.9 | 0.003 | 0.15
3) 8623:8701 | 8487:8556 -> -5.5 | 0.034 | 0.12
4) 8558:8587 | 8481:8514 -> -4.6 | 0.042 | 0.23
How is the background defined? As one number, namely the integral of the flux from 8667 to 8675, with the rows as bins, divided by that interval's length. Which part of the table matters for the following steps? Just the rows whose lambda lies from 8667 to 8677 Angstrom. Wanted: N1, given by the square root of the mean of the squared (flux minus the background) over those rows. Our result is 0.08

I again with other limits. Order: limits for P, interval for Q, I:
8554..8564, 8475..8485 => 97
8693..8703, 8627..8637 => 107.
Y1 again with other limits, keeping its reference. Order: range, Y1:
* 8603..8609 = 0.027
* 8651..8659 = -0.051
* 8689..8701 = -0.036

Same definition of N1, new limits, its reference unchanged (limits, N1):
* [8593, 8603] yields 1.06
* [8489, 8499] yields 1.46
